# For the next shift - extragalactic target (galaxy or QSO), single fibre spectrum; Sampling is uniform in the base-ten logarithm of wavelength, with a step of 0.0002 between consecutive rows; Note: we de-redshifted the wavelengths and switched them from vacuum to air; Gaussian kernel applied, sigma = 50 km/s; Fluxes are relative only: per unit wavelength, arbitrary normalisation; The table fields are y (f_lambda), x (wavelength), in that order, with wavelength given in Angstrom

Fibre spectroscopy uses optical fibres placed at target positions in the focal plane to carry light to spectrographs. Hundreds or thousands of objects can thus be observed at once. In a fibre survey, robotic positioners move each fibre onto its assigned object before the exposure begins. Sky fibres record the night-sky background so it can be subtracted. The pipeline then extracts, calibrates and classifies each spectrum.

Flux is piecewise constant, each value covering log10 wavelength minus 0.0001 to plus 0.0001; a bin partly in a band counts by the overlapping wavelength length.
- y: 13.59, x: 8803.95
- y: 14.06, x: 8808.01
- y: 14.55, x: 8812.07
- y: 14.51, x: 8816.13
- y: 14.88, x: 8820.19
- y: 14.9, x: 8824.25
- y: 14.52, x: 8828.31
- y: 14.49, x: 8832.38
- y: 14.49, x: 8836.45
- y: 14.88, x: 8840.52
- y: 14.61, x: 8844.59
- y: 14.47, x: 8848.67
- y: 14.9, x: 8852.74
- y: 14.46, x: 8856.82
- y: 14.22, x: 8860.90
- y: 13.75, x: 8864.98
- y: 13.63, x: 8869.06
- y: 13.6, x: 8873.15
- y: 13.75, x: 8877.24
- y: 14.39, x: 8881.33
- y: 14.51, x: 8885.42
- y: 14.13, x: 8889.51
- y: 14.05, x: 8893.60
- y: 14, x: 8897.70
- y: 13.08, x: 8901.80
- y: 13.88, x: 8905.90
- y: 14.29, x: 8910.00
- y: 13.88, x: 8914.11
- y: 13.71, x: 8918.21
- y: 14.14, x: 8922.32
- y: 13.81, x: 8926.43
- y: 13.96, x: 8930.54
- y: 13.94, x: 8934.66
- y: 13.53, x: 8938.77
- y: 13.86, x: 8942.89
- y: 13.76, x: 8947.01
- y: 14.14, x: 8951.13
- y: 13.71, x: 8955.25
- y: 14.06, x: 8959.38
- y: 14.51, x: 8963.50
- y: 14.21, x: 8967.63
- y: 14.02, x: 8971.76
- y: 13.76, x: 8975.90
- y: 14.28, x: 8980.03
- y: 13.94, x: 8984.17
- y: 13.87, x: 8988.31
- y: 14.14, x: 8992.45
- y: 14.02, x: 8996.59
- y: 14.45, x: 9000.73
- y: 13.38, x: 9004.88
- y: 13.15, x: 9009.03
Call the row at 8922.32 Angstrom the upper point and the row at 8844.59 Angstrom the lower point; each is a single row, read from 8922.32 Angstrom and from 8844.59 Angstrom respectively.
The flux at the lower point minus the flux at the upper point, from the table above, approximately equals 0.47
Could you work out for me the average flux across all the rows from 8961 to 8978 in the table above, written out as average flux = 14.1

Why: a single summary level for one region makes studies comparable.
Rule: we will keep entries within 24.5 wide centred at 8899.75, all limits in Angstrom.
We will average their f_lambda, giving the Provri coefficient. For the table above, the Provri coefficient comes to 13.9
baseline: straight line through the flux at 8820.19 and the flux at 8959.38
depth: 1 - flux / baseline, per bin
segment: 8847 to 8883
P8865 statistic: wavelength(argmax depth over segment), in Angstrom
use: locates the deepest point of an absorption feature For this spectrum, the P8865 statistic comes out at 8873.15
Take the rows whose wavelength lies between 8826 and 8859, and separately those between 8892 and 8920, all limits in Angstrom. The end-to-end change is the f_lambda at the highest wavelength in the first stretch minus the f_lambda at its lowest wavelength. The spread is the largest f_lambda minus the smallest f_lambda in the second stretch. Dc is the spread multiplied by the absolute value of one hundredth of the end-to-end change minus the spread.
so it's 1.46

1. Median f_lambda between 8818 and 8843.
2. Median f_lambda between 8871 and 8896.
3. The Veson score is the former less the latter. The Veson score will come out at 0.61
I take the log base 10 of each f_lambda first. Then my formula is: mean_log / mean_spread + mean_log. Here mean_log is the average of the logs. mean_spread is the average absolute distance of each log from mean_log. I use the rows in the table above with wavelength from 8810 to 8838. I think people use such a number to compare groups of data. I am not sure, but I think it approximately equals 257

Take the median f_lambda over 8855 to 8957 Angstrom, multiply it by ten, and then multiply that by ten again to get 1388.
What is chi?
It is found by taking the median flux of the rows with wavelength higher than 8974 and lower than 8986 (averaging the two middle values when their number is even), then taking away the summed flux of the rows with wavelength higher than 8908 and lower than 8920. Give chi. -27.9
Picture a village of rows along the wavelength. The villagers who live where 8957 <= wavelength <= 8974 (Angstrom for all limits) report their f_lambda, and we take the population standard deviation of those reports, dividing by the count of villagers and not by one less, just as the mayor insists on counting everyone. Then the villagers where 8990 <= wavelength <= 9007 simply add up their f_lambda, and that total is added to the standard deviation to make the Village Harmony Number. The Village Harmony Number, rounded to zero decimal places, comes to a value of 56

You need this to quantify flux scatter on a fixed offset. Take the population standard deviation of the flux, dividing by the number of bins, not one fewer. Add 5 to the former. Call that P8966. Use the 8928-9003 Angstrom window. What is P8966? 5.25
